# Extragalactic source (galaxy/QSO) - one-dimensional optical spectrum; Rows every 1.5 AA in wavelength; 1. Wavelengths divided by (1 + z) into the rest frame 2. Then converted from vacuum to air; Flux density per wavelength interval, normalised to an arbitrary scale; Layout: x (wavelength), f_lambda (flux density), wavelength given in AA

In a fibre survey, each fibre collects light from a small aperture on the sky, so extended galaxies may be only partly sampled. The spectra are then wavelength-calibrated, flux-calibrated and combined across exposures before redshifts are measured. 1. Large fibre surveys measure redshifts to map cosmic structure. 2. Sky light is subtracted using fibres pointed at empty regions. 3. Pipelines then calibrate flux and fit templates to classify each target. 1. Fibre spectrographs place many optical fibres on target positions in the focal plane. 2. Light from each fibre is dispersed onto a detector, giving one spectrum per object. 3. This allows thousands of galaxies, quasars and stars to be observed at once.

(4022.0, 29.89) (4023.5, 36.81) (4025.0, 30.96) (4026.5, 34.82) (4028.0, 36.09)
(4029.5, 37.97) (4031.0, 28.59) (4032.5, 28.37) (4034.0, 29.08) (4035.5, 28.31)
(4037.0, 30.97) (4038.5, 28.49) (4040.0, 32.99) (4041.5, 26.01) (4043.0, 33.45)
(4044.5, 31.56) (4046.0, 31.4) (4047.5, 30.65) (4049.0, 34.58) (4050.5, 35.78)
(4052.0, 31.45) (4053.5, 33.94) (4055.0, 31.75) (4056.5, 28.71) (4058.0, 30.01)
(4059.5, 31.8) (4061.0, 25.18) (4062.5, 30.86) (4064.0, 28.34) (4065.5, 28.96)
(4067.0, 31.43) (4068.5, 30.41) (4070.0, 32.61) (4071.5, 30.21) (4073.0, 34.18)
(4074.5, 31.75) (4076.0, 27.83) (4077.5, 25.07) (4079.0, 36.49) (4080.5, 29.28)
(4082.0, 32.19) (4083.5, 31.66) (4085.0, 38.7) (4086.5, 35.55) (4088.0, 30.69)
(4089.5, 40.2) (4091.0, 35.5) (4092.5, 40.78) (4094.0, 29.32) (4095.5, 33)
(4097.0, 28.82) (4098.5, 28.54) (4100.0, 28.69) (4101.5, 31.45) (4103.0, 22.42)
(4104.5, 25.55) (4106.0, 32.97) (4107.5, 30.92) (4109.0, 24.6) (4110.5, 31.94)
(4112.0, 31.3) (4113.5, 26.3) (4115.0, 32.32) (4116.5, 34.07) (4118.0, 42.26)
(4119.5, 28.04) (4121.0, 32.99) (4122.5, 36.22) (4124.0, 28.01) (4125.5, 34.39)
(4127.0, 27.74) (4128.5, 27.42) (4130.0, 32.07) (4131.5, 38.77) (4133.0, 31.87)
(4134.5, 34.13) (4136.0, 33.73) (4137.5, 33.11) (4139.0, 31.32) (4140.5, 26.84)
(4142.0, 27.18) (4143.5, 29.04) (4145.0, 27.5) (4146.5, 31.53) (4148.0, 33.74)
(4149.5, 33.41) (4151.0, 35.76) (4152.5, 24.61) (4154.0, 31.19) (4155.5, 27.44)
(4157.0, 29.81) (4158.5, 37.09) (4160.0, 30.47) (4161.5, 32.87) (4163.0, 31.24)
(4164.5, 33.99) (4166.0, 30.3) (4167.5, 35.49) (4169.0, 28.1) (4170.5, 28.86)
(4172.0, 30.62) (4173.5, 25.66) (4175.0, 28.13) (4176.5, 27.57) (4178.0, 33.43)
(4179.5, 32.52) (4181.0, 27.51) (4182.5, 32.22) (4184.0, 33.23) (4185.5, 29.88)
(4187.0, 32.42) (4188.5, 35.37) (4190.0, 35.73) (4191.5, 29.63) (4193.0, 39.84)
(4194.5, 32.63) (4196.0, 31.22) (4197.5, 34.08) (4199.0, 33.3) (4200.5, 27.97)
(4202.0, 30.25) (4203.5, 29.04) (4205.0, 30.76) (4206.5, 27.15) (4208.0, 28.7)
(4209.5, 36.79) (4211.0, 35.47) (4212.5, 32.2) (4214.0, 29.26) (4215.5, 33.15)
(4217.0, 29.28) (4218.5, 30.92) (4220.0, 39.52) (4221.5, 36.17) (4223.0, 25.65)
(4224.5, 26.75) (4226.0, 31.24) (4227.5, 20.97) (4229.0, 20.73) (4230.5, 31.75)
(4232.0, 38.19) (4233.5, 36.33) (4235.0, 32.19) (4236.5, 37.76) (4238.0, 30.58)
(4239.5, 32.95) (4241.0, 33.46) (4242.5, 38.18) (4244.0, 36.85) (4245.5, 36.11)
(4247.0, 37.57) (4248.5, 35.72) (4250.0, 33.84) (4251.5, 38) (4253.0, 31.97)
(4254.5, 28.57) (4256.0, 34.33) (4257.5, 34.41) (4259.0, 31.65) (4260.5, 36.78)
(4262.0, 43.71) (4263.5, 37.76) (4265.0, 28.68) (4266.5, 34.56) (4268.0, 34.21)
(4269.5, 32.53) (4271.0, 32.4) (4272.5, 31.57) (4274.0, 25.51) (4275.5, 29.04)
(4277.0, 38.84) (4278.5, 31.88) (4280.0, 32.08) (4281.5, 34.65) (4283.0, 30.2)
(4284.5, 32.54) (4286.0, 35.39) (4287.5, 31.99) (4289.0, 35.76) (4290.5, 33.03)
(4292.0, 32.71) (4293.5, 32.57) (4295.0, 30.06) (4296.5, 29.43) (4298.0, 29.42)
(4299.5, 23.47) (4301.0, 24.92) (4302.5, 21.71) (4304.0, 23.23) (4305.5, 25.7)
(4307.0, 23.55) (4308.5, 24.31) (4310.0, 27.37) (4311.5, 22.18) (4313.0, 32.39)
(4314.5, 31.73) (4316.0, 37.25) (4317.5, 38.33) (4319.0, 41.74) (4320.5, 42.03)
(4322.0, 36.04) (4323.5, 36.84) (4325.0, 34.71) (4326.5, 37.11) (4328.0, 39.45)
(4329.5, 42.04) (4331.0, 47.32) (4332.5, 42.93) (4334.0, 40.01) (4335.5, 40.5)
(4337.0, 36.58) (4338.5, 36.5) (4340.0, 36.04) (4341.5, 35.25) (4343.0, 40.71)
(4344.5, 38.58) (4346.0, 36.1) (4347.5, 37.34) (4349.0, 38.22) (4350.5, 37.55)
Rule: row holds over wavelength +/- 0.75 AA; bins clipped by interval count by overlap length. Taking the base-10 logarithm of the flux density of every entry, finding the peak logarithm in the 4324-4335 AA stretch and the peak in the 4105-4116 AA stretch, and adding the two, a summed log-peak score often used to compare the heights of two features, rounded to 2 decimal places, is 3.19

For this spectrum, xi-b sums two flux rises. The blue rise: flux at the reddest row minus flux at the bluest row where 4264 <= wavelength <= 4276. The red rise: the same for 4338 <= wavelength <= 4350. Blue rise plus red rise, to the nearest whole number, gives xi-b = 2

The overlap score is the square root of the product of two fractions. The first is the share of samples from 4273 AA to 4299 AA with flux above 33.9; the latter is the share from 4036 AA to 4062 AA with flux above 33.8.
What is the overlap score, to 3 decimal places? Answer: 0.204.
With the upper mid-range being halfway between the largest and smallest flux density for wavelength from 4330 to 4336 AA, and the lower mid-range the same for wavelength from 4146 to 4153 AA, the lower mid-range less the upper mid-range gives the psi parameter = -13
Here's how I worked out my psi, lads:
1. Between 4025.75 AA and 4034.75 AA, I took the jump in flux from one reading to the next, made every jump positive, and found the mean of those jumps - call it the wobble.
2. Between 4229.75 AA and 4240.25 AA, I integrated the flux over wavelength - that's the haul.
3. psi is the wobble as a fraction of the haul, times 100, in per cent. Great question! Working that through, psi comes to 0.75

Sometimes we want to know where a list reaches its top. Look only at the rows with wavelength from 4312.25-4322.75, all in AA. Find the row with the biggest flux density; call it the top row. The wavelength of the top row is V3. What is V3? 4320.5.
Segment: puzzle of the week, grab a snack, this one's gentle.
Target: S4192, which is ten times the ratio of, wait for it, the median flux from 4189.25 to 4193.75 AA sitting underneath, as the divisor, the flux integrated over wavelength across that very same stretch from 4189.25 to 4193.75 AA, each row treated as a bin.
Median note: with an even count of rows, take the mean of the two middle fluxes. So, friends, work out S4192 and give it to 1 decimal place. 44.2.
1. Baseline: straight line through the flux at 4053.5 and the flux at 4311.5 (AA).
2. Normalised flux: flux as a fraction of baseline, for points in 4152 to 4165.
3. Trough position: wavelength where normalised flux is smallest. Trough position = 4152.5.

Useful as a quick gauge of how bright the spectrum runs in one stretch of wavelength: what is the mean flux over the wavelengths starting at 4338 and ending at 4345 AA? 37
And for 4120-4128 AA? 32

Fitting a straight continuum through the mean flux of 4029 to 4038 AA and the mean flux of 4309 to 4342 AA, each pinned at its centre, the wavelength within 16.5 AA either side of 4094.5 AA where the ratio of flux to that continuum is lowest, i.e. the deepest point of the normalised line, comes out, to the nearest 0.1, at 4103.0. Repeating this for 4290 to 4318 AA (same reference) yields 4302.5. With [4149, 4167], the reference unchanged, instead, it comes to 4152.5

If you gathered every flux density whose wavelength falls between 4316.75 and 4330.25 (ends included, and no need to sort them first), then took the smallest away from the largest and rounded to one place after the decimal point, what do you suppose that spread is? 7.3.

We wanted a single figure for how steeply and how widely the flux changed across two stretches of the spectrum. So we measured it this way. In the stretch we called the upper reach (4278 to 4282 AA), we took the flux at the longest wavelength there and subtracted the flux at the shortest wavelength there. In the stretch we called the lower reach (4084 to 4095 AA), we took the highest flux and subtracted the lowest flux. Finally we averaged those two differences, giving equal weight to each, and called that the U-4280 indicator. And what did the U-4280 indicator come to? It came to 7.1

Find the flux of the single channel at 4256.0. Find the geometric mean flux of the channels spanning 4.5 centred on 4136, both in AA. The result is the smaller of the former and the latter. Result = 33.7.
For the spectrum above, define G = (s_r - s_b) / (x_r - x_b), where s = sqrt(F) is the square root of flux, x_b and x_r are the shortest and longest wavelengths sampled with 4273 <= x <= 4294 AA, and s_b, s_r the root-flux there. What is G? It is 0.034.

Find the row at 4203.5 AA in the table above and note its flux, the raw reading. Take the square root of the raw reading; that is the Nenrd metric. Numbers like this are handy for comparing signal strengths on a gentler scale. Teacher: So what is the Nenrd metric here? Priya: 5.39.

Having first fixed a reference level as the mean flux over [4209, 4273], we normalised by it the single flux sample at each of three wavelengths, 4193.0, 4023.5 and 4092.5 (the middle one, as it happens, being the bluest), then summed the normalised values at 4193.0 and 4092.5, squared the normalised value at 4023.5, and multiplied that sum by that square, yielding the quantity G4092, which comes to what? 2.97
